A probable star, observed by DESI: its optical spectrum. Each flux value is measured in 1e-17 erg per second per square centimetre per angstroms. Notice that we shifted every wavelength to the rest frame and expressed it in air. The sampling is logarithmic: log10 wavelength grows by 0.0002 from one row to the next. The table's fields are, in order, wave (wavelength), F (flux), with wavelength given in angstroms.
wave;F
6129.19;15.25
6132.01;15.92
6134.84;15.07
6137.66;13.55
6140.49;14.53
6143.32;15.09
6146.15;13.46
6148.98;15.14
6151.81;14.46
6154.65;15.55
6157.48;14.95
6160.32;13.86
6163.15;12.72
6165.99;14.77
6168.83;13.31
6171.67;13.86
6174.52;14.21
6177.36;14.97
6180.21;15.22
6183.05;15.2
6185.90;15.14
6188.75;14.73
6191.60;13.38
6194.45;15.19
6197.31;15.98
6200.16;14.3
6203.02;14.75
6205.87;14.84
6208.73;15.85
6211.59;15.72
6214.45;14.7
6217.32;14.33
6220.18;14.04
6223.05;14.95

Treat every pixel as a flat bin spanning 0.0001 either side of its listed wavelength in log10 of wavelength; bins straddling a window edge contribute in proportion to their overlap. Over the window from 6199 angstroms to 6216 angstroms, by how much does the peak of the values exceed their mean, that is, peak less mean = 0.82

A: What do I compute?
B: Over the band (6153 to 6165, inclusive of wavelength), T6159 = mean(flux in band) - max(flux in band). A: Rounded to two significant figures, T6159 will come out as -1.3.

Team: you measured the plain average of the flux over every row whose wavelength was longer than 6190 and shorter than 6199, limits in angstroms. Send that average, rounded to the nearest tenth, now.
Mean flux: 14.8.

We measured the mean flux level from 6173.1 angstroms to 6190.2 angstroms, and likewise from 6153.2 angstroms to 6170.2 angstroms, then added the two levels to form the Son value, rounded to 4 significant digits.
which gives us 29.11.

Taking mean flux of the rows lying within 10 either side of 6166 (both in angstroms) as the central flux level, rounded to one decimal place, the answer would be 14.0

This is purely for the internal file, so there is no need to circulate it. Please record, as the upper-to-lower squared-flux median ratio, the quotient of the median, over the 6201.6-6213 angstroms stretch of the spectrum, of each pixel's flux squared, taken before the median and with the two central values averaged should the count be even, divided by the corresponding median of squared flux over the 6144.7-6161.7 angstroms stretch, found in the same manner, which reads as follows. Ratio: 1.08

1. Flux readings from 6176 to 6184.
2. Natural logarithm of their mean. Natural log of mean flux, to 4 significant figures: 2.717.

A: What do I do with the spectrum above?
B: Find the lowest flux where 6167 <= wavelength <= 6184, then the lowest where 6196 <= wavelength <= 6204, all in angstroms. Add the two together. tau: 27.6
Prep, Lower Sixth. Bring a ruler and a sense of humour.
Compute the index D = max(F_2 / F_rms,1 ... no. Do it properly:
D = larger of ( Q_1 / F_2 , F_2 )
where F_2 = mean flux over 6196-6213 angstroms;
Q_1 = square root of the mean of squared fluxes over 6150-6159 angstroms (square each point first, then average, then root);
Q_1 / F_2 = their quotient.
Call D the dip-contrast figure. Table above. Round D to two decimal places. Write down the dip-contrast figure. 15.24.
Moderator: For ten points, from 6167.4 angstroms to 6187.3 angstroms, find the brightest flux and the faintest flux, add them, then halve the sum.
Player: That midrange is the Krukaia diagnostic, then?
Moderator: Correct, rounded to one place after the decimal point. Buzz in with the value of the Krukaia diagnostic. 14.3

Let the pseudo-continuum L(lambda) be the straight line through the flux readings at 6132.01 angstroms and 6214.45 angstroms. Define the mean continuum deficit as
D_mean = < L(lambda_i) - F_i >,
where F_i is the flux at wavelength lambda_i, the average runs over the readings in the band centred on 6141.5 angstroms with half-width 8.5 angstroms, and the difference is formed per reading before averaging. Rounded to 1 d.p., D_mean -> 1.3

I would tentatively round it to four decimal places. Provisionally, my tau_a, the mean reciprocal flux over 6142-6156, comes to 0.0680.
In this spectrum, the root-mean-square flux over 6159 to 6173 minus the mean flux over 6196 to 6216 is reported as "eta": -1.4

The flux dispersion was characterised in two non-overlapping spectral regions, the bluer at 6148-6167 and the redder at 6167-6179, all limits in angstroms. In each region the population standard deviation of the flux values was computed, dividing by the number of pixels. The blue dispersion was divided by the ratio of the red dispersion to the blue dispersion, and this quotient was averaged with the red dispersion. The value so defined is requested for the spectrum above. 0.94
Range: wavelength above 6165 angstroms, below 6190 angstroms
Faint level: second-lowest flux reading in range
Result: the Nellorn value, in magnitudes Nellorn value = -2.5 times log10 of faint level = -2.85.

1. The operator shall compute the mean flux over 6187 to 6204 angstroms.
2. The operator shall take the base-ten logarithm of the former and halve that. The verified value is 0.5840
